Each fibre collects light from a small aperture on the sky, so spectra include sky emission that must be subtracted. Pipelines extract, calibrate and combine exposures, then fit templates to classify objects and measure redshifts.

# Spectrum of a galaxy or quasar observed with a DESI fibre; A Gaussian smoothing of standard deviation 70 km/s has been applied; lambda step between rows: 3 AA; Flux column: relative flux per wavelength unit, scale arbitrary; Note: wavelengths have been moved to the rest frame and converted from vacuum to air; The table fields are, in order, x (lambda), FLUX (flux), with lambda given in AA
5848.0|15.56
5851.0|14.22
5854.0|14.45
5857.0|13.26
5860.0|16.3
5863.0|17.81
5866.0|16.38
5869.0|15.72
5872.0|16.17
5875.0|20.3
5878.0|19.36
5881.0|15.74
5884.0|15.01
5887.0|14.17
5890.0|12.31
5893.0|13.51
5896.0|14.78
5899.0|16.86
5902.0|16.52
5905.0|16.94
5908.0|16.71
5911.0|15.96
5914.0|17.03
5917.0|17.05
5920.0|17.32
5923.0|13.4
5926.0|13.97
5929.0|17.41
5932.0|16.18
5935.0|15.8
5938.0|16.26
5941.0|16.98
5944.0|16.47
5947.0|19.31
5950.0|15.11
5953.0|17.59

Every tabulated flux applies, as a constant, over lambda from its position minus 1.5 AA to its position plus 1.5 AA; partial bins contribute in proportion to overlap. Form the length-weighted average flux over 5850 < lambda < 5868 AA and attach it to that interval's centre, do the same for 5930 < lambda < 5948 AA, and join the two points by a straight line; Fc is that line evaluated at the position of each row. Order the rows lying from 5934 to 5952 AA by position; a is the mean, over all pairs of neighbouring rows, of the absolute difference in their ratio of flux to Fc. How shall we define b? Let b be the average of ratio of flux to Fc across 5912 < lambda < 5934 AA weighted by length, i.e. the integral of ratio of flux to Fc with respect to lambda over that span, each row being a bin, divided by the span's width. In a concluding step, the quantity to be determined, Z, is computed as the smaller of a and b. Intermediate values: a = 0.103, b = 0.97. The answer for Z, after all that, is 0.103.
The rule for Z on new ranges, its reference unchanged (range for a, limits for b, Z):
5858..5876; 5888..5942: 0.104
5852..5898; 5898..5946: 0.105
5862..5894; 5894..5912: 0.102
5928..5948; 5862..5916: 0.061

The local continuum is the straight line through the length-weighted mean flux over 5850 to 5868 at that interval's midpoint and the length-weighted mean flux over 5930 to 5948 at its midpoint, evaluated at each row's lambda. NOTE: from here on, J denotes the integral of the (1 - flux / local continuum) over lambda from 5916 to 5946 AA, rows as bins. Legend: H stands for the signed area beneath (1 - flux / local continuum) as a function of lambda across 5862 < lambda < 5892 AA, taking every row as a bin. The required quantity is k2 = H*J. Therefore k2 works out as -0.9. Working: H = -0.94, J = 0.9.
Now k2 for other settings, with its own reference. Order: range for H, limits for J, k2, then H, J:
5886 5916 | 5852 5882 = -2.1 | 1.17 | -1.8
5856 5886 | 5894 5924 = -0.1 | -1.86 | 0.0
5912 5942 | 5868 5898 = 0.2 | 0.82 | 0.2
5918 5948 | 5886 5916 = 0.9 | 0.74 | 1.2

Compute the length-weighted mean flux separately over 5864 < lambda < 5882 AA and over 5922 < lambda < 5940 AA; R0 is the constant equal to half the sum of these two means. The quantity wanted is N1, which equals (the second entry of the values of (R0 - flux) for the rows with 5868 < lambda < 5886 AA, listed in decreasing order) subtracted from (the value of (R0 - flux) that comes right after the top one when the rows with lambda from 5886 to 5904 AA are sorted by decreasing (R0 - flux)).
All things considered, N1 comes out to 2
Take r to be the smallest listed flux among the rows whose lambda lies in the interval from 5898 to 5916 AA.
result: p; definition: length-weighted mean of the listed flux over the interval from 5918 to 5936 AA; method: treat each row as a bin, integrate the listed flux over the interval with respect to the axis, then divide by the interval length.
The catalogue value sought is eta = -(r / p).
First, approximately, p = 15.7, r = 15.96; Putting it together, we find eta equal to -1.02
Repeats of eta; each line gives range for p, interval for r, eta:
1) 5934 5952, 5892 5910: -0.81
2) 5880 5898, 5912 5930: -0.94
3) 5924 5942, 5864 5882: -0.98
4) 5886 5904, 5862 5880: -1.06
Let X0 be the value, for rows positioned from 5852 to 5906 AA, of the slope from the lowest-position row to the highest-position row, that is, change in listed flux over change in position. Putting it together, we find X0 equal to 0.05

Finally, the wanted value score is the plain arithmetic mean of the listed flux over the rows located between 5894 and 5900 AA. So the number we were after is 15.8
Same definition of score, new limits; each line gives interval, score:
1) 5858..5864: 17.1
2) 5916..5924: 15.9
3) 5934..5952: 16.7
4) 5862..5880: 17.6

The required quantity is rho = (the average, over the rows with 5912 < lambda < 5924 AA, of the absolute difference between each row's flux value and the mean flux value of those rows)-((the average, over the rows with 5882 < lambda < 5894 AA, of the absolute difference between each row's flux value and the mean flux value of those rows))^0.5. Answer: 0.5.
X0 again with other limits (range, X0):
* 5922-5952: 0.06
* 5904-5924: -0.20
